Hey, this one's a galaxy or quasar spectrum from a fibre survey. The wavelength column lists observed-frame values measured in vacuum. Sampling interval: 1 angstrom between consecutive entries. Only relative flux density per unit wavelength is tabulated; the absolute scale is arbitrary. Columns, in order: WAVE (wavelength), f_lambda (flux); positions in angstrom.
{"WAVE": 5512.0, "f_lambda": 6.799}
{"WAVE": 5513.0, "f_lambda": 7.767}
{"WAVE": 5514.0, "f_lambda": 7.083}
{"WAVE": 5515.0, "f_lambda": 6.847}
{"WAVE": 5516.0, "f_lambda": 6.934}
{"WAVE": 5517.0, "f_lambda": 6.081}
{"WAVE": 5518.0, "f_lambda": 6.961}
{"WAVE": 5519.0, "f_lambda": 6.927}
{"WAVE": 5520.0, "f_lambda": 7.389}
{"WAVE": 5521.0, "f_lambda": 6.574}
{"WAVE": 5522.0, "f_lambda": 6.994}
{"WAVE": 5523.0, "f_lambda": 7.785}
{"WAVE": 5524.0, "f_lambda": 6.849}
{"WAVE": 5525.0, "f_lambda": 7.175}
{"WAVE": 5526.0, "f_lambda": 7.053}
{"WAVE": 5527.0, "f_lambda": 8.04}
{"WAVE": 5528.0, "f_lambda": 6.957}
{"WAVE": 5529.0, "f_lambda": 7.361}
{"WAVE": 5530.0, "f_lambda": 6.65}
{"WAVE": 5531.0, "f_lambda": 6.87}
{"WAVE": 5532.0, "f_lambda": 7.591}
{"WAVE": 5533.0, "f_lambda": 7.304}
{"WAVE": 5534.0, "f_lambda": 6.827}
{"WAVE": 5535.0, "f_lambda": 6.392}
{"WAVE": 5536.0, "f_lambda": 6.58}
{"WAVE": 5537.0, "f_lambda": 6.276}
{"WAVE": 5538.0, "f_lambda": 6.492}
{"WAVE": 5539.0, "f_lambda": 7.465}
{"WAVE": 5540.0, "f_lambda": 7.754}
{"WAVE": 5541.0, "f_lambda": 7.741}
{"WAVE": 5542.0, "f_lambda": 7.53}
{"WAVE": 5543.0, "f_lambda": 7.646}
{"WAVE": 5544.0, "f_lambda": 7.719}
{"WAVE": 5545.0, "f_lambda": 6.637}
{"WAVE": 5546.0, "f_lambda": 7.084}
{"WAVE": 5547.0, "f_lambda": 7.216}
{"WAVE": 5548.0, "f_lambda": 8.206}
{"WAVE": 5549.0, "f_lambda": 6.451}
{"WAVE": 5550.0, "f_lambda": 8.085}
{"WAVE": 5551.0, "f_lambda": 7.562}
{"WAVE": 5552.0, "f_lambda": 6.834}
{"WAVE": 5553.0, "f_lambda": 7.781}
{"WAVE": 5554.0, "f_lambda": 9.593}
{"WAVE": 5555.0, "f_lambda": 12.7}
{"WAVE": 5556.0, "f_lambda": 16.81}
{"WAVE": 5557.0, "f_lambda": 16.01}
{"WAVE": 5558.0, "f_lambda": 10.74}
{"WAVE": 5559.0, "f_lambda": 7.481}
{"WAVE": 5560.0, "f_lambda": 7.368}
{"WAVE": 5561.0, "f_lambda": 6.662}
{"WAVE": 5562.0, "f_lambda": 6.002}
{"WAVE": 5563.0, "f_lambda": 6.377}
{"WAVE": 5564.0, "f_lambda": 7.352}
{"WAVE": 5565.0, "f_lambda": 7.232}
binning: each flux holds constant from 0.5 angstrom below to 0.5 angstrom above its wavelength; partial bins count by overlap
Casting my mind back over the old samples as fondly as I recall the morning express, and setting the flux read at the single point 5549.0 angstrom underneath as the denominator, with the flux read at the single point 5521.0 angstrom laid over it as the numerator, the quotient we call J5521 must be 1.02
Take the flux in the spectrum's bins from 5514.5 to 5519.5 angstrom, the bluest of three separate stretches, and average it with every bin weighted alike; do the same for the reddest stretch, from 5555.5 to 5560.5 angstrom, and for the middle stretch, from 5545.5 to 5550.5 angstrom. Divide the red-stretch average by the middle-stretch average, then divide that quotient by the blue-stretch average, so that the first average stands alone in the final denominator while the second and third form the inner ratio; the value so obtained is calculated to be 0.234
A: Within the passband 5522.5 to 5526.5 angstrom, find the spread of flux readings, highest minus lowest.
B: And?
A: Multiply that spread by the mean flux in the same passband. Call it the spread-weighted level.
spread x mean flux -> 7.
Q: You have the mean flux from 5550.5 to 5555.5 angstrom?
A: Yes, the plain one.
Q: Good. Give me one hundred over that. 11.2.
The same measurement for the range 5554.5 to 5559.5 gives 7.8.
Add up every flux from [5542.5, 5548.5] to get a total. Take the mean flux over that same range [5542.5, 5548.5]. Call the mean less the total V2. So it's -37.1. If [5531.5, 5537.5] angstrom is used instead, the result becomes -34.1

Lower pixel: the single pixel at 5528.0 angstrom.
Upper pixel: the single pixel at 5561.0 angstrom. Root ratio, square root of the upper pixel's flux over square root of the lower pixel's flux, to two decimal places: 0.98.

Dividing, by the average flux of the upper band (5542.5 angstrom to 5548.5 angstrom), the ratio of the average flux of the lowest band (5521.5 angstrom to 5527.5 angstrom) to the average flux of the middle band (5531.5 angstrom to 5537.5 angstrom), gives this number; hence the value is 0.144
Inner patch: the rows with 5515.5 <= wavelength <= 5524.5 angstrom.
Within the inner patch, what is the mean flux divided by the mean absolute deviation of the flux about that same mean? 23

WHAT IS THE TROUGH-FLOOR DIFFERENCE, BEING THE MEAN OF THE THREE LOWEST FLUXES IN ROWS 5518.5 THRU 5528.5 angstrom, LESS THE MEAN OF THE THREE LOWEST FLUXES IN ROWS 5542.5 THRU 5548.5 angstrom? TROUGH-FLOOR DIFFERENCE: -0.20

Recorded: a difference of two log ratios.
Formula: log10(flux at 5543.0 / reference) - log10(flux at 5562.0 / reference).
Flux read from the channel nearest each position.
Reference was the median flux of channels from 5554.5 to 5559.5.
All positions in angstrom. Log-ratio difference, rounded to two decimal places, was 0.11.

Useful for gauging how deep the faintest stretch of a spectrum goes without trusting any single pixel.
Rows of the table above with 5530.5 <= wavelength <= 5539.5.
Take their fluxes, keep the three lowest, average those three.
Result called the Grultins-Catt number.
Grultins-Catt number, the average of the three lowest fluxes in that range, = 6.39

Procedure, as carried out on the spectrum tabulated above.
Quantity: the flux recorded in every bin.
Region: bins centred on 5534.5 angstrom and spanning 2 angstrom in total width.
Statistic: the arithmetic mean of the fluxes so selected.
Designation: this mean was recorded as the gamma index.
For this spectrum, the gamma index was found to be 6.6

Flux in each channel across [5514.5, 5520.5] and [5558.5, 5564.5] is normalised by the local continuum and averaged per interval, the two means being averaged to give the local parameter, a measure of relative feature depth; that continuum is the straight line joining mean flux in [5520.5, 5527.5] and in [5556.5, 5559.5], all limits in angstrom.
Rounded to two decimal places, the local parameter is 0.83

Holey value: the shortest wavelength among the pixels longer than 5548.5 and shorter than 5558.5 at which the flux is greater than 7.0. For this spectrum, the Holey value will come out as 5550.0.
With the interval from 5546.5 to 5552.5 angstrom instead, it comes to 5547.0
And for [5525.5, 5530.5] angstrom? 5526.0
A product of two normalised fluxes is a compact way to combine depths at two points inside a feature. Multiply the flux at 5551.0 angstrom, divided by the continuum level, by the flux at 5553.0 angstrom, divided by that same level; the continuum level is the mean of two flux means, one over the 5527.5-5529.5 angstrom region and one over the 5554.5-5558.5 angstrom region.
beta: 0.52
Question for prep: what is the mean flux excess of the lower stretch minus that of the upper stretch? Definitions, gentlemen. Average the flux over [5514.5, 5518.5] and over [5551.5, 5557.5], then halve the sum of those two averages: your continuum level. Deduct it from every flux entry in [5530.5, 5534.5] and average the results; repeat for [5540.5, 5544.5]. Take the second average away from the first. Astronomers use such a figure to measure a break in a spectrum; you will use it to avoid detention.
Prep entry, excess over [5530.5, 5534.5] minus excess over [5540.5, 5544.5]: -0.5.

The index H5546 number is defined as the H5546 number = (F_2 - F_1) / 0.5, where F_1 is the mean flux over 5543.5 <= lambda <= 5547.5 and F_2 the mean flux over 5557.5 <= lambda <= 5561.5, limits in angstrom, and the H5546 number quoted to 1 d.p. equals 1.8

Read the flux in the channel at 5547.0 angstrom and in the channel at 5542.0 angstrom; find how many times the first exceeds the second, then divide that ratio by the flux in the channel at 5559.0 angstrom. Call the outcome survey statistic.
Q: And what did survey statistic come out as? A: 0.13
